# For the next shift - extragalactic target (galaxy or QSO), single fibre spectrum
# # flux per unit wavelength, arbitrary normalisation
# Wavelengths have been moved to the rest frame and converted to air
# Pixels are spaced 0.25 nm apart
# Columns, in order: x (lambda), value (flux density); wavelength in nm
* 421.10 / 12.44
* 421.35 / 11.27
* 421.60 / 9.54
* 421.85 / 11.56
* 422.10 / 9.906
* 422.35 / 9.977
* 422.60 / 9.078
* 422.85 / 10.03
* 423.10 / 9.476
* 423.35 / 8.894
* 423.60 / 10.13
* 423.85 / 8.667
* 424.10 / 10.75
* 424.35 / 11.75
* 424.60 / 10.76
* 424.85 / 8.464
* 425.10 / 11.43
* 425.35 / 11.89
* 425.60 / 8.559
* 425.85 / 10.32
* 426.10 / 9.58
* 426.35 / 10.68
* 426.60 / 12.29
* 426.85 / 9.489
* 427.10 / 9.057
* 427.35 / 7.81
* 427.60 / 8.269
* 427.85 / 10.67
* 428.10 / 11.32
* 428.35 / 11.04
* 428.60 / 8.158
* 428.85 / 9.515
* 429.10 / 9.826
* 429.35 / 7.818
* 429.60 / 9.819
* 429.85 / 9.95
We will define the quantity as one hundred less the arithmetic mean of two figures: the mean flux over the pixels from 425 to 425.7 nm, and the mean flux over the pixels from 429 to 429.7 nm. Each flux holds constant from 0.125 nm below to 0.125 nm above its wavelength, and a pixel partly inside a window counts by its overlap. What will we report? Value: 90.1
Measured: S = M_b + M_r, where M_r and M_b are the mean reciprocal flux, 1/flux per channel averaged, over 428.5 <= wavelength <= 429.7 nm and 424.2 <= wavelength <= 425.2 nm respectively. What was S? 0.208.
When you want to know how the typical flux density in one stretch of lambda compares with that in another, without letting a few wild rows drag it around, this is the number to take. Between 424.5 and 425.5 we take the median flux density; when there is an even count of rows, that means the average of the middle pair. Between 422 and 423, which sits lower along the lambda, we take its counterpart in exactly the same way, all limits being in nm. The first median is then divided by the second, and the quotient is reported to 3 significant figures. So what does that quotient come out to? 1.12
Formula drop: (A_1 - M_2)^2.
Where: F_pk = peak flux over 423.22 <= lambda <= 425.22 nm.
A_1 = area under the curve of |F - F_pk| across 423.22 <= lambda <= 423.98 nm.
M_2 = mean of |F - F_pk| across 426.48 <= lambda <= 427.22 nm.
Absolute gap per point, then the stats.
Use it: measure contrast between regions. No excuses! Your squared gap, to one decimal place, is 0.0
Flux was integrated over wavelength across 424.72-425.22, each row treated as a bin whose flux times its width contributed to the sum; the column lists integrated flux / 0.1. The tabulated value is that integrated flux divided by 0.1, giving 49.7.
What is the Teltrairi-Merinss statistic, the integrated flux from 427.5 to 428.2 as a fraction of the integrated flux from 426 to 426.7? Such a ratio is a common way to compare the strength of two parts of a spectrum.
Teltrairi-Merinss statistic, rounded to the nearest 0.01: 0.93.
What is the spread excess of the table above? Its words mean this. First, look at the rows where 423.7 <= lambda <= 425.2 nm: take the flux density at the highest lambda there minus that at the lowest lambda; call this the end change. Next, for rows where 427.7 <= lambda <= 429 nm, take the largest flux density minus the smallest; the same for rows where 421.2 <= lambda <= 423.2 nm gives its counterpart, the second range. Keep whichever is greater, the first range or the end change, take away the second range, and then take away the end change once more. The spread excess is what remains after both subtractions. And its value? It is -2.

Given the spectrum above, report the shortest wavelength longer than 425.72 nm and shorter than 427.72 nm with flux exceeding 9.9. 425.85 nm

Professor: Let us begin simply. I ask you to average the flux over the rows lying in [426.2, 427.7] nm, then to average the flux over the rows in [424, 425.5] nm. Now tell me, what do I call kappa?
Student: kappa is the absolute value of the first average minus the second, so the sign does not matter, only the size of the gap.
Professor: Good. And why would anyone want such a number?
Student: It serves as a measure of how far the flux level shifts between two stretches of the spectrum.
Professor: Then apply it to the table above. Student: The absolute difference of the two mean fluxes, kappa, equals 1.2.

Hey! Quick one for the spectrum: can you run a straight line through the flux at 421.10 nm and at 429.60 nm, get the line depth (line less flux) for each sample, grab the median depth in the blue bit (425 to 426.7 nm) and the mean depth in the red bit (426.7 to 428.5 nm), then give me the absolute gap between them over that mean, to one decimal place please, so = 0.8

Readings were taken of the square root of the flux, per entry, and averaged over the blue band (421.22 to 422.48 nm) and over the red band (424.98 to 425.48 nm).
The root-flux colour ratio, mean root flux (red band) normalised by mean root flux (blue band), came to 1.06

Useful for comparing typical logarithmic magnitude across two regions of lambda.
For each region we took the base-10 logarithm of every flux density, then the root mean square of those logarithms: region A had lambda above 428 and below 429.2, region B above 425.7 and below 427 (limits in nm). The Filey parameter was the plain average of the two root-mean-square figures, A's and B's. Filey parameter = 1.01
